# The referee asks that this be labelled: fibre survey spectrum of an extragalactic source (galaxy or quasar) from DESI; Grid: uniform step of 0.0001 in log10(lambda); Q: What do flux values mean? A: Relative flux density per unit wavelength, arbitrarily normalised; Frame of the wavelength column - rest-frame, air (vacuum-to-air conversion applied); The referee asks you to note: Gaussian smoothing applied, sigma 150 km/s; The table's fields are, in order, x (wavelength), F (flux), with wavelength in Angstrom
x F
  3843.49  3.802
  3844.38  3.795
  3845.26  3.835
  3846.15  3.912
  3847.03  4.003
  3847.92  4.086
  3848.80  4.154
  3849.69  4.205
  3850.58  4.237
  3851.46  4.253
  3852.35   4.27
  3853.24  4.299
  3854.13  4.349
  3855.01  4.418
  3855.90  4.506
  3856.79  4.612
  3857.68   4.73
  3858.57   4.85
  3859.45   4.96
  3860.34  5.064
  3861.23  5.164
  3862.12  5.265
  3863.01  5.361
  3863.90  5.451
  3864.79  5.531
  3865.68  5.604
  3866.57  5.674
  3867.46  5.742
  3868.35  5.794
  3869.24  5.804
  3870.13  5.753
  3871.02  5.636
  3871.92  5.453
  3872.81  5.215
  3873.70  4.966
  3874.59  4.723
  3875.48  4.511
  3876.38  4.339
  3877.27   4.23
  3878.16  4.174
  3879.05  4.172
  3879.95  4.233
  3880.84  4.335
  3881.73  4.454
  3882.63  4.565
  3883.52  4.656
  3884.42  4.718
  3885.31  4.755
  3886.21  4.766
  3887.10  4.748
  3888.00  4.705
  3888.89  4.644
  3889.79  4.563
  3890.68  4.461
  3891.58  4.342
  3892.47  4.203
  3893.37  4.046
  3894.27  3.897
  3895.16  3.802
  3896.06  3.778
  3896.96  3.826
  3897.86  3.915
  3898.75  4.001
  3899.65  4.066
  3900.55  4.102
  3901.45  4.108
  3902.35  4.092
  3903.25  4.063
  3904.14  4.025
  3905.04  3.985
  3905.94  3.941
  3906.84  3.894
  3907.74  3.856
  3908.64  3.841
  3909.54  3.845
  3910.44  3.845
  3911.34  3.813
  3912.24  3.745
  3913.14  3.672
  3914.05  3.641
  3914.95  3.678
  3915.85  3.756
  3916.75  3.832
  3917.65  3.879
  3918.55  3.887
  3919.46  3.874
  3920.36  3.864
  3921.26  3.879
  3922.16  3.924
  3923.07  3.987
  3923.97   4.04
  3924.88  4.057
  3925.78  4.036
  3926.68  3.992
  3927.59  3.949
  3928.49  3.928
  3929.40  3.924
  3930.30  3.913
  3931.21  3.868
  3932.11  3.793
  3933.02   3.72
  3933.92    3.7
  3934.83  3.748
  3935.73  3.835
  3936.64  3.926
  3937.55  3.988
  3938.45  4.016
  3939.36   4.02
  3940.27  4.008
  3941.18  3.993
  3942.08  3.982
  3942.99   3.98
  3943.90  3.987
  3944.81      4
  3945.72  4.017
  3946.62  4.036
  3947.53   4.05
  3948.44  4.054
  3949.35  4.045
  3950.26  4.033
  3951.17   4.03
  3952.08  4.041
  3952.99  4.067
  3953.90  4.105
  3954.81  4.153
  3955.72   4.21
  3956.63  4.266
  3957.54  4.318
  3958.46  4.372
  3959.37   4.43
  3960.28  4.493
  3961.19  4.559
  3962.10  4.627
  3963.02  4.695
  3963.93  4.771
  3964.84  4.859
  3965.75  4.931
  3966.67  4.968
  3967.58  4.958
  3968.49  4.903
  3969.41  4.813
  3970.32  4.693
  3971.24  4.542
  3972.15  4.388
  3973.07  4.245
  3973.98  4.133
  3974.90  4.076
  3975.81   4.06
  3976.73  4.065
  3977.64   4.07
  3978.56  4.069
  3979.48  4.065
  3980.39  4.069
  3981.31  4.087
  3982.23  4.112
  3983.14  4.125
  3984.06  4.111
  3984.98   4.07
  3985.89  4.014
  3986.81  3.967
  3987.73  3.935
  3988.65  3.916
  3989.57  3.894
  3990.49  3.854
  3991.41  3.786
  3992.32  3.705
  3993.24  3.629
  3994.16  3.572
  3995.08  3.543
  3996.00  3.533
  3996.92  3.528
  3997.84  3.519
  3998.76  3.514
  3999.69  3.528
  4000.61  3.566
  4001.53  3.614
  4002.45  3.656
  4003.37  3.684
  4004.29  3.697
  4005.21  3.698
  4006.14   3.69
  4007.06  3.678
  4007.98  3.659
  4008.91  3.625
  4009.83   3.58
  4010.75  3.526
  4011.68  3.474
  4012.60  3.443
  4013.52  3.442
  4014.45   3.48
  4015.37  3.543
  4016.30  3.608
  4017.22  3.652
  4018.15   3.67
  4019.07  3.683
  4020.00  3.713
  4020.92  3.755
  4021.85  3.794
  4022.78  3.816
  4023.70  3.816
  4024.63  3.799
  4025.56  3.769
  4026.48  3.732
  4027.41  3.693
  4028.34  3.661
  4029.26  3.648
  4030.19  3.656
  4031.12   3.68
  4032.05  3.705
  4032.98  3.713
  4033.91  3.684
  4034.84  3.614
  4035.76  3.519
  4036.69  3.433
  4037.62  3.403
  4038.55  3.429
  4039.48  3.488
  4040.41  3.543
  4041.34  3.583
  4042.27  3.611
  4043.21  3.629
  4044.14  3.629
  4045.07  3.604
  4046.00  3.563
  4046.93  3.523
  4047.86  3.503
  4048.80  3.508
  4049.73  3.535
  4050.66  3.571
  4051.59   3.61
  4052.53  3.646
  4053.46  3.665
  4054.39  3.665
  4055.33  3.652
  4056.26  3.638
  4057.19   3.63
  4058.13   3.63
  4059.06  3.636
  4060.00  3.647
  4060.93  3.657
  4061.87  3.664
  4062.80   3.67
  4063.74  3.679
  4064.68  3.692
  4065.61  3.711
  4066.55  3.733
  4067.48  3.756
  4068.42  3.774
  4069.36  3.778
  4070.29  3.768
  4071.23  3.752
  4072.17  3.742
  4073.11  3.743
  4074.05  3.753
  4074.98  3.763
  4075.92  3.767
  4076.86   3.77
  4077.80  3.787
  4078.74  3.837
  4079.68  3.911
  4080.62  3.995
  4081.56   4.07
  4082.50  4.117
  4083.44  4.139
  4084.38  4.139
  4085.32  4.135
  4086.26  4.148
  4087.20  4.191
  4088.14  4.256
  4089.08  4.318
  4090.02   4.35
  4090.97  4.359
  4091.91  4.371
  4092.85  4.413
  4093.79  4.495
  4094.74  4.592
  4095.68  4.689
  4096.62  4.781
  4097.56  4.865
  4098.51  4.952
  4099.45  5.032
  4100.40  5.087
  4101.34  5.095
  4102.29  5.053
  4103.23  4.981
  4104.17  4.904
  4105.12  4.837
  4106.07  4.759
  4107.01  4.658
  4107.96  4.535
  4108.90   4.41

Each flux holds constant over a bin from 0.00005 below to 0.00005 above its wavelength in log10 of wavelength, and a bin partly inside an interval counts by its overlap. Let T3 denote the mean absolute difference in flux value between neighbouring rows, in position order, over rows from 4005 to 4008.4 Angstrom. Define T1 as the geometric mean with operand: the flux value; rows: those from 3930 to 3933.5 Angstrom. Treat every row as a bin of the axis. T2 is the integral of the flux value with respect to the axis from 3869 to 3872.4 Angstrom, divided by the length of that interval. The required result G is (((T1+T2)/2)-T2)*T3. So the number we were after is -0.012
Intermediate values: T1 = 3.8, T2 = 5.6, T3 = 0.01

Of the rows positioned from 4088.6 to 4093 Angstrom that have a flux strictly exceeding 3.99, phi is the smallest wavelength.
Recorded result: 4089.08 Angstrom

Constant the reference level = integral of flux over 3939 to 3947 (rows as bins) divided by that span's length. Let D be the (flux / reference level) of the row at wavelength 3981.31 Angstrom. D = 1.02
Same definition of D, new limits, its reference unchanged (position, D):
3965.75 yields 1.23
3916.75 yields 0.96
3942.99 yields 0.99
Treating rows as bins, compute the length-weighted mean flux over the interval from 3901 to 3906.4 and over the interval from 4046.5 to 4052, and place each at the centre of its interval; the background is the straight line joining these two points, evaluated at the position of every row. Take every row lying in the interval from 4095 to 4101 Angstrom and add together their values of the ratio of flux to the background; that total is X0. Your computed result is 8.7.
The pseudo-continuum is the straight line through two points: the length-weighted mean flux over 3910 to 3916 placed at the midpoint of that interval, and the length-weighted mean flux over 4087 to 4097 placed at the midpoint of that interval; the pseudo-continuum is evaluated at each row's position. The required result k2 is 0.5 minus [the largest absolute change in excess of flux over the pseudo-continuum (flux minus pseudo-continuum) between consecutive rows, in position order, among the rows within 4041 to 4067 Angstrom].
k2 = 0.455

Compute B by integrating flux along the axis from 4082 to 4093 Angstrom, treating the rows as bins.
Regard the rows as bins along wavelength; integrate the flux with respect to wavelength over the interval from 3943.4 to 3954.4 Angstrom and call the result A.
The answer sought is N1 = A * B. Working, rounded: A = 44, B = 46.6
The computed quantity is 2073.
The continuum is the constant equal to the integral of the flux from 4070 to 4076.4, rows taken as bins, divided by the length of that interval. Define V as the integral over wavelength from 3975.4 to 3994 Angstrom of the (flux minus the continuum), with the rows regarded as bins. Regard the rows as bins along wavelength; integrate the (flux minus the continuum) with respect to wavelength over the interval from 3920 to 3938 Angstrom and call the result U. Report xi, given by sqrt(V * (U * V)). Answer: 6.8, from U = 3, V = 4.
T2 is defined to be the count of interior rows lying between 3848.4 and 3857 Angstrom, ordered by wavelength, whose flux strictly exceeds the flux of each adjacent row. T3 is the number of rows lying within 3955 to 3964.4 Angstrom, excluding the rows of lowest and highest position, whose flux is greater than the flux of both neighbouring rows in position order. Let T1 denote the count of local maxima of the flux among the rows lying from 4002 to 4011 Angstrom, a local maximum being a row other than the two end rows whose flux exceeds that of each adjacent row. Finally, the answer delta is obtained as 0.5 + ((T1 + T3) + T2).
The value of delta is 1.5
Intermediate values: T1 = 1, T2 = 0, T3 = 0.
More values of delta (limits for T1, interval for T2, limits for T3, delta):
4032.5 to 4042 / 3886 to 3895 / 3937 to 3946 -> 1.5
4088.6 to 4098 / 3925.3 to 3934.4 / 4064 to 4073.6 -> 1.5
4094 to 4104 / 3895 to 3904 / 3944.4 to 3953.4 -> 3.5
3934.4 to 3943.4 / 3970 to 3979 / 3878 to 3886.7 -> 2.5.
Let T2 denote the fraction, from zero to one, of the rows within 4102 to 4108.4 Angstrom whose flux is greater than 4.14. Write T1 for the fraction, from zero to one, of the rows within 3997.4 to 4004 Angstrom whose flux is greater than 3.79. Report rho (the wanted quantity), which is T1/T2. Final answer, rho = 0.0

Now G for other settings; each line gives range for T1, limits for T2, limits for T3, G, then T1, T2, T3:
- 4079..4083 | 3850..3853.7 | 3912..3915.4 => -0.006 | 4.0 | 4.3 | 0.05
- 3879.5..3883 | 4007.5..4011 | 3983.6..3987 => 0.019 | 4.4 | 3.6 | 0.05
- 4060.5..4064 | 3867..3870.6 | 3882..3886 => -0.067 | 3.7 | 5.8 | 0.06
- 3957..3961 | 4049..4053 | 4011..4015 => 0.009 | 4.4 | 3.6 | 0.02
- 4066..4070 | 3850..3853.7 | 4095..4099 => -0.022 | 3.8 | 4.3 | 0.09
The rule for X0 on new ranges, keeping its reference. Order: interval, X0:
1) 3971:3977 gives 7.8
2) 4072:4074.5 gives 3.2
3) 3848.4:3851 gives 3.0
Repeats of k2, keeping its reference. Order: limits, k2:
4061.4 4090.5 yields 0.420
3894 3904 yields 0.401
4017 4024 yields 0.462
